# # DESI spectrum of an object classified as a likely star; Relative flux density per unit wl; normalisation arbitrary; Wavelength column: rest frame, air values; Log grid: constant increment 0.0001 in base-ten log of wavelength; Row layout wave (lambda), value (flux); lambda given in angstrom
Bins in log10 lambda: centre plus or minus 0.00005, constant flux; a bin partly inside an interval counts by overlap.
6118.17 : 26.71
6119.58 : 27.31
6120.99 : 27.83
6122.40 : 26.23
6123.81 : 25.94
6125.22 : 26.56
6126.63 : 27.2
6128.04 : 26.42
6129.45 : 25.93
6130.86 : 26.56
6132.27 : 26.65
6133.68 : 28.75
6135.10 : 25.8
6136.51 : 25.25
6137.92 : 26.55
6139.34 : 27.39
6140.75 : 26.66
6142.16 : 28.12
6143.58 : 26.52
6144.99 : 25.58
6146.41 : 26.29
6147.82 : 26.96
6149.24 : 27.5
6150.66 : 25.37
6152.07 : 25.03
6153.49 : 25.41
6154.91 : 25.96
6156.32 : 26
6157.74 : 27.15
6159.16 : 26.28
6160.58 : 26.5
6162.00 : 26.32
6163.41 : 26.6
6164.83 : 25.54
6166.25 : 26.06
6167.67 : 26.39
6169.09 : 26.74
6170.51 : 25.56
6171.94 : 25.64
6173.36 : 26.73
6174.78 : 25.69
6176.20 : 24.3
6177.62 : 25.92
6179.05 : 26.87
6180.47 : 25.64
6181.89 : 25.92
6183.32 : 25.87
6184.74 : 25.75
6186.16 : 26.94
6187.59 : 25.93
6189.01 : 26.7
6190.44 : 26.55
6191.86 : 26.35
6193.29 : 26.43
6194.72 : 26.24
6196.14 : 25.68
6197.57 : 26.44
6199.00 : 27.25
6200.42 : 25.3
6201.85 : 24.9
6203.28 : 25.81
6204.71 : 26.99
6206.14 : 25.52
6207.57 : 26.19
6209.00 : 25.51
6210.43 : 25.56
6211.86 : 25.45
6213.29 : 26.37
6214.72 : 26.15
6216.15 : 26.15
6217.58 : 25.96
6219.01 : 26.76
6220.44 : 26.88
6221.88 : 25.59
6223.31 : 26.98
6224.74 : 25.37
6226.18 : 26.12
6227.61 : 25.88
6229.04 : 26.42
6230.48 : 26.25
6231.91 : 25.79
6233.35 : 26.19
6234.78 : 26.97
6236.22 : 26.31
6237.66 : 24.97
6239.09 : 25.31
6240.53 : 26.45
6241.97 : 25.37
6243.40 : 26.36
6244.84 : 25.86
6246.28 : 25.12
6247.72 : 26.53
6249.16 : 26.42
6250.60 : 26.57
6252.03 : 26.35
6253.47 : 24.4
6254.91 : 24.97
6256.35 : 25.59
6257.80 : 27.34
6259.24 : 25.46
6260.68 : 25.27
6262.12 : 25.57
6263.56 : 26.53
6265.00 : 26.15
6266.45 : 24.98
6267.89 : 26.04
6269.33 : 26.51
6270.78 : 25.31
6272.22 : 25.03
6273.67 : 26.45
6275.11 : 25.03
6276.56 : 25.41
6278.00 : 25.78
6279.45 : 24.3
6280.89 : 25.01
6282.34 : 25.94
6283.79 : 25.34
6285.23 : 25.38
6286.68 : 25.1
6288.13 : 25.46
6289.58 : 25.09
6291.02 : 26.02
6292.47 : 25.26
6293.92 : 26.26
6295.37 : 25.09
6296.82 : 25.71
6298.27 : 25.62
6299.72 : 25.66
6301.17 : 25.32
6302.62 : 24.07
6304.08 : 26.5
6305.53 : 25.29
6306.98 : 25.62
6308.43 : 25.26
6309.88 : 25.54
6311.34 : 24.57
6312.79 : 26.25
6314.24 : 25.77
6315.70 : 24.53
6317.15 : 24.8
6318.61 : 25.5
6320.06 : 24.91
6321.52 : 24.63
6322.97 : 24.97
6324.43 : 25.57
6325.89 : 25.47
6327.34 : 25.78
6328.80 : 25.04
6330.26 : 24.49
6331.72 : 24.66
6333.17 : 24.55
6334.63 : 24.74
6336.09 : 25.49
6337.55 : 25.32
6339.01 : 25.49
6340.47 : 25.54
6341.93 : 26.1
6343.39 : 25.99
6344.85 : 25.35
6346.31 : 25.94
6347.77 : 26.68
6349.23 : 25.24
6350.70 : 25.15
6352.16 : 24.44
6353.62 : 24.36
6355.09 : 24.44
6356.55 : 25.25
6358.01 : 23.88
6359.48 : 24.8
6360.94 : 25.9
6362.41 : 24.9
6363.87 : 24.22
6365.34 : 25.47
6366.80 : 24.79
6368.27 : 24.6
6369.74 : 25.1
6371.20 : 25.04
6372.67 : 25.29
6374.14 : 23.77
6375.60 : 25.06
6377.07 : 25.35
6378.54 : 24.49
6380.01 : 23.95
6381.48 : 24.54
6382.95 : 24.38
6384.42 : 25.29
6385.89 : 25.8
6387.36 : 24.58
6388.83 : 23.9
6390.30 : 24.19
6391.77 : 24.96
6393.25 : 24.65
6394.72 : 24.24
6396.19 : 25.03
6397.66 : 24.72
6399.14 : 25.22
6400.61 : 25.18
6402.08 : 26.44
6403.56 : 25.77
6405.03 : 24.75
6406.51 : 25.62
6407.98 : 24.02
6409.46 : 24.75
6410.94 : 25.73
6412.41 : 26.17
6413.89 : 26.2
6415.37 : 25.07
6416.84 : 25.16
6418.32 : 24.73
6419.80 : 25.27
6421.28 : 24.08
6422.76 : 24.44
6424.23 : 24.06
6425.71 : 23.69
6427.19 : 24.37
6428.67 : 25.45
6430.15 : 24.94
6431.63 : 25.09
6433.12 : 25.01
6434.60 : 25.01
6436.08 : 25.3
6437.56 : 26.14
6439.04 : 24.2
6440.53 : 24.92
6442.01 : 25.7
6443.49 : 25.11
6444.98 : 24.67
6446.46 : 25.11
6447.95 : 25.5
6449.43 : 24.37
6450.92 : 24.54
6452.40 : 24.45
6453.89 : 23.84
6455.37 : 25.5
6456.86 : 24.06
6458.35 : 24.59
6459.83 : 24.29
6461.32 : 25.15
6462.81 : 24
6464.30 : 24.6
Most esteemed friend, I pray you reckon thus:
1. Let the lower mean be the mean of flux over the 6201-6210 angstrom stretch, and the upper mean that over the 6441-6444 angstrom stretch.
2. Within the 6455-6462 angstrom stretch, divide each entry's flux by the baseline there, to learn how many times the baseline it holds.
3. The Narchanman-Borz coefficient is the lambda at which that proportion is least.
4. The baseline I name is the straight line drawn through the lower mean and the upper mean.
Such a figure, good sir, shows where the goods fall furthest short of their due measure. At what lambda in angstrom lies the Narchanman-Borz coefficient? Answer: 6456.86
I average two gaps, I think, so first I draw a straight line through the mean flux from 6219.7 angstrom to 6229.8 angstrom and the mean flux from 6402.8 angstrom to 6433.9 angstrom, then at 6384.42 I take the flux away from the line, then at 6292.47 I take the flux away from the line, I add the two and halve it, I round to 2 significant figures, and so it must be 0.19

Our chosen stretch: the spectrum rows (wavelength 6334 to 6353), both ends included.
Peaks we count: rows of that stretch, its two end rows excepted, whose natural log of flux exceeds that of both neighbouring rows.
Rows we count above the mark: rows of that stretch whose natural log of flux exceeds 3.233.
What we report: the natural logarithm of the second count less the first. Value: 1.4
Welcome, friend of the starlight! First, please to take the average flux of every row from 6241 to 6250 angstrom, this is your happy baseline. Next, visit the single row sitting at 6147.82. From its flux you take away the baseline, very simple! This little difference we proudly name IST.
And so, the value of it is 1.0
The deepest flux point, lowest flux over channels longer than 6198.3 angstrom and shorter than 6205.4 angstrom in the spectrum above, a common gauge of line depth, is 24.9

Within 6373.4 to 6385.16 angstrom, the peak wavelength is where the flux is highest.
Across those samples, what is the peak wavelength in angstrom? 6377.07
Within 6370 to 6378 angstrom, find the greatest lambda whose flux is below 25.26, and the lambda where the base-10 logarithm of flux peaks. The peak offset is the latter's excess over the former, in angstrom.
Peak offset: 1.5 angstrom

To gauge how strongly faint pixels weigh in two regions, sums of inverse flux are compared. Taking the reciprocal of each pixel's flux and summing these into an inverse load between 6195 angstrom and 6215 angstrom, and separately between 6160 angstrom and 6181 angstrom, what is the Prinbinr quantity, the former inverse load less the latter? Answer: -0.04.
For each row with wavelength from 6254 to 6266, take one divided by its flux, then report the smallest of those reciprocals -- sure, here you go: 0.0366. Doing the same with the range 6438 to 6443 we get 0.0389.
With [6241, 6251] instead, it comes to 0.0376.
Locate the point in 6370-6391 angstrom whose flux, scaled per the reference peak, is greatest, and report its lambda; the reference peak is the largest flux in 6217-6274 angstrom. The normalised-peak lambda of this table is 6385.89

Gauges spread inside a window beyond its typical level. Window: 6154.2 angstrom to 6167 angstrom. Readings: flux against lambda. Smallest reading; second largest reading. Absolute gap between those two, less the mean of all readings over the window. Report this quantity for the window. -25.2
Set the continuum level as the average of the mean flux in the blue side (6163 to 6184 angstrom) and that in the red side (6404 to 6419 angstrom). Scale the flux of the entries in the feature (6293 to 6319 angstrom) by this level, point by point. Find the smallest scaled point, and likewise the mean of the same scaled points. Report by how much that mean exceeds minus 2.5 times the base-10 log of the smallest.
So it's 0.926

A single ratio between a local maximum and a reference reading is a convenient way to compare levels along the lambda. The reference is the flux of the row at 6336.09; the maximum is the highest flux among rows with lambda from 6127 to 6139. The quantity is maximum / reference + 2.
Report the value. 3.13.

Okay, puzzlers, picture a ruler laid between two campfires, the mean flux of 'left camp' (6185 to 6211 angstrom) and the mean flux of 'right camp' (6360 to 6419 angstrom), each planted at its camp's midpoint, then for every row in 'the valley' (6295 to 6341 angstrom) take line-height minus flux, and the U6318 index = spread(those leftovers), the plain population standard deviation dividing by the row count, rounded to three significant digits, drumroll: 0.525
